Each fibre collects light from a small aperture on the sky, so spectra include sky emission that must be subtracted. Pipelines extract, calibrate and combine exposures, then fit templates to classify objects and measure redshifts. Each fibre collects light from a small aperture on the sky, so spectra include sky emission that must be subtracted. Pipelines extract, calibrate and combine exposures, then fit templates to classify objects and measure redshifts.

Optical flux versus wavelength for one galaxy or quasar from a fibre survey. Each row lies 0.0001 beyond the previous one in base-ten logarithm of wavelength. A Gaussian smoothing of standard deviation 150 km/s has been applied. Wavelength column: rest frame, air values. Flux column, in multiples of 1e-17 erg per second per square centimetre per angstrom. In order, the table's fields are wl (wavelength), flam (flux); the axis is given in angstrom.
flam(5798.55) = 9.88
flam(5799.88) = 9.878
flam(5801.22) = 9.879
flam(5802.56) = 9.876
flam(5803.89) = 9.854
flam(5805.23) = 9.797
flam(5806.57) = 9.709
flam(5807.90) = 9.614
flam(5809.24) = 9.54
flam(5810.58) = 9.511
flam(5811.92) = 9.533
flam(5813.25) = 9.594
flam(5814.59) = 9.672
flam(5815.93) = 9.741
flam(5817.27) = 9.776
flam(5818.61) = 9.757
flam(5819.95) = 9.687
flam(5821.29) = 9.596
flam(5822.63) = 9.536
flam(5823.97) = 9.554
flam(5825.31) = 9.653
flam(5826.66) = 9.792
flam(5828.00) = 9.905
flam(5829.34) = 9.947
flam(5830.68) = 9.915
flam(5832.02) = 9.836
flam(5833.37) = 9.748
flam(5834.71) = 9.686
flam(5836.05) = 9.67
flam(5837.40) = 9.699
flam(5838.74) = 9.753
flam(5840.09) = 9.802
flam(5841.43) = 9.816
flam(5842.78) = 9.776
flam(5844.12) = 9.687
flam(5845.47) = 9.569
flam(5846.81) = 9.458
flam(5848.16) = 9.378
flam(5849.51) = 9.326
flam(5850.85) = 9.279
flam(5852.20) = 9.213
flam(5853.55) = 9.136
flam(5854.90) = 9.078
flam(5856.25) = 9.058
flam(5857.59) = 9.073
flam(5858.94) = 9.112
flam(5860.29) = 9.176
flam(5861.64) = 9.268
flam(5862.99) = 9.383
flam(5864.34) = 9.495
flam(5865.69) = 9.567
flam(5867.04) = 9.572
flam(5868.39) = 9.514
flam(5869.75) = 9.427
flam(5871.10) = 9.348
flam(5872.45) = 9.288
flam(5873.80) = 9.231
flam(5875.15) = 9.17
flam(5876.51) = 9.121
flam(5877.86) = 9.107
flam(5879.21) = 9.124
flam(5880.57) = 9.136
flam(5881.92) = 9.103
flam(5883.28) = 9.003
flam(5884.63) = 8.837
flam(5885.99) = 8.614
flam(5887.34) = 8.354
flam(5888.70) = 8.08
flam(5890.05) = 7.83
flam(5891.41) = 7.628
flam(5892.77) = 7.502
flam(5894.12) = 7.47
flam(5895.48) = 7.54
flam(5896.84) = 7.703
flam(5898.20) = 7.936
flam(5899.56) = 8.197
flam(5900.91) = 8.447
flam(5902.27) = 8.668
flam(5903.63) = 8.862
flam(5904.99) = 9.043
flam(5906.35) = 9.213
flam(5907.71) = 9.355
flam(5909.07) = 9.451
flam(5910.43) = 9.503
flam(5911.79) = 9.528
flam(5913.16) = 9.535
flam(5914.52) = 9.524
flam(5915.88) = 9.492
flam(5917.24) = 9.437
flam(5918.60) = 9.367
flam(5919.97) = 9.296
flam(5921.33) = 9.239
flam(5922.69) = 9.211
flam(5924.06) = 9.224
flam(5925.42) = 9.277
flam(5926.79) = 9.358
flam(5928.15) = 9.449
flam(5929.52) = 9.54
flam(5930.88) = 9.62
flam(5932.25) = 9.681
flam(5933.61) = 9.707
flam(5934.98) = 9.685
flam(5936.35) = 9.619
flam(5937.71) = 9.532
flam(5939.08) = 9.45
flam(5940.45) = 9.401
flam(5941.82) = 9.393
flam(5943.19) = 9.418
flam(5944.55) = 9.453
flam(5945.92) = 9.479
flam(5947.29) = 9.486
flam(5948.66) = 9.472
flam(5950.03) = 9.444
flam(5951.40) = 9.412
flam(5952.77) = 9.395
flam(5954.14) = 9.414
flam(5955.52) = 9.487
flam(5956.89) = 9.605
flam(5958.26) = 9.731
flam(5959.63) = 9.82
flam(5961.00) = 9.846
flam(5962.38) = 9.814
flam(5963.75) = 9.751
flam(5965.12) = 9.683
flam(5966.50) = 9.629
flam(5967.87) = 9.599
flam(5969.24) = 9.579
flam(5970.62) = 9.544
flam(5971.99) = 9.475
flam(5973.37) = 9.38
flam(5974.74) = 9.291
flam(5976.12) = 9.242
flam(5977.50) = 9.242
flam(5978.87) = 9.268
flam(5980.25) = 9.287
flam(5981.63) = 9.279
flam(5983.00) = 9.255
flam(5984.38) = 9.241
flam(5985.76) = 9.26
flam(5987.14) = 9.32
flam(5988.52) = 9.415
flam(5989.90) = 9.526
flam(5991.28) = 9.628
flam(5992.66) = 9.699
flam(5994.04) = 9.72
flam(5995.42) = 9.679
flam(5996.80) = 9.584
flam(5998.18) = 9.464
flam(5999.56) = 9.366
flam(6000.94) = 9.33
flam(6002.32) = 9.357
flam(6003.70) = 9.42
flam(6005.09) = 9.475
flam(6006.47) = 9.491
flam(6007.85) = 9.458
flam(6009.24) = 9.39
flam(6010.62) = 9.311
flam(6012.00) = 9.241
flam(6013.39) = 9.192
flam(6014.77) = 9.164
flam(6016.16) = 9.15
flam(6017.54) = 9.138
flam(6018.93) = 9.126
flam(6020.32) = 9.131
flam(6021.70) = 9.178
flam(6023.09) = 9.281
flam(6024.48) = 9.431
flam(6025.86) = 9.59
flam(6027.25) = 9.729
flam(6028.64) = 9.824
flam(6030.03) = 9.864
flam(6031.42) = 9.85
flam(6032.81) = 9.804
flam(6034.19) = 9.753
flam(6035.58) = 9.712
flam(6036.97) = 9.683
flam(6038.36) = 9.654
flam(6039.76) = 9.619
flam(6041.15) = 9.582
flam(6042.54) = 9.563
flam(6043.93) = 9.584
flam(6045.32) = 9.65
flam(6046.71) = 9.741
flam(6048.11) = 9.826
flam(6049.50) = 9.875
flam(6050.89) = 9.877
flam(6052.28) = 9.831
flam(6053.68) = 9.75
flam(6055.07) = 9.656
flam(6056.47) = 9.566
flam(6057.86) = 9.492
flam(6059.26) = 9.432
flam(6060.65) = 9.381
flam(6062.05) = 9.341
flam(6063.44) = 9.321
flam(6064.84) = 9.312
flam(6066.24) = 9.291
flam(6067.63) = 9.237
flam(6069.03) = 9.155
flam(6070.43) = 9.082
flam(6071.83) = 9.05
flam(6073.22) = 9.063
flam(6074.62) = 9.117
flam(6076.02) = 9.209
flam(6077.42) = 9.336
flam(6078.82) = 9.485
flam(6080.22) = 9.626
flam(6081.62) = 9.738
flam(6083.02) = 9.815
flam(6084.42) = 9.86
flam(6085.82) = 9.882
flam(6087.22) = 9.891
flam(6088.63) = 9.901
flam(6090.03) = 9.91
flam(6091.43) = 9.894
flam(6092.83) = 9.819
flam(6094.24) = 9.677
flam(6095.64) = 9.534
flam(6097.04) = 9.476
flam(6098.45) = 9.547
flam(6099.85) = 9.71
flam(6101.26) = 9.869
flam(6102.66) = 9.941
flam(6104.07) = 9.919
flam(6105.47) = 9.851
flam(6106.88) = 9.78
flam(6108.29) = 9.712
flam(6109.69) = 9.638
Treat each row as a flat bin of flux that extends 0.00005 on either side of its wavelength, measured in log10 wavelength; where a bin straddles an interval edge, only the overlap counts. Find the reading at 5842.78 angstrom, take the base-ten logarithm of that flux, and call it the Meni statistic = 0.990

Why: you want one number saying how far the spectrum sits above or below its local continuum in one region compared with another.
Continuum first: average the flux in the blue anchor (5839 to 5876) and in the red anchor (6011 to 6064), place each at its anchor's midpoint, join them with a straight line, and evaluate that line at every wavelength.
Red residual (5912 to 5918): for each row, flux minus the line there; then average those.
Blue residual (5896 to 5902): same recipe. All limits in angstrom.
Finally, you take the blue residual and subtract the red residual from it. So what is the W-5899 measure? -1.4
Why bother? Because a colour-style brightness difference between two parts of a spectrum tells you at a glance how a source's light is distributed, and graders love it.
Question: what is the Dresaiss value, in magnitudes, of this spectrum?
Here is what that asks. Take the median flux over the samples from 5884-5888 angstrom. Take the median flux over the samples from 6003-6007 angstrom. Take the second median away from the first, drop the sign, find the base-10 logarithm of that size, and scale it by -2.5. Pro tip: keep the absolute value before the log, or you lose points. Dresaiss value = 0.16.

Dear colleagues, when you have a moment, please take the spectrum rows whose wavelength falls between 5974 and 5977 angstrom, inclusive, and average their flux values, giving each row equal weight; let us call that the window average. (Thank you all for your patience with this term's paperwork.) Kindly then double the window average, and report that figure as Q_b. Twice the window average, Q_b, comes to 18.5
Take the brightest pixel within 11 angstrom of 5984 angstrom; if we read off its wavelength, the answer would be 5994.04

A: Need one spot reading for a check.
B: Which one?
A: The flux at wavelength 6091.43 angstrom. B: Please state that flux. 9.894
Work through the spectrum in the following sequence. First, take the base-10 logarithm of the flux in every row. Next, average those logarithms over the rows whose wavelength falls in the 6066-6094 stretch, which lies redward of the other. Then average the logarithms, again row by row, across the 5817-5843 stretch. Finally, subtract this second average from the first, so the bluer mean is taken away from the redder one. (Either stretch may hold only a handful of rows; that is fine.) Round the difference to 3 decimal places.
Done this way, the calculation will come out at -0.010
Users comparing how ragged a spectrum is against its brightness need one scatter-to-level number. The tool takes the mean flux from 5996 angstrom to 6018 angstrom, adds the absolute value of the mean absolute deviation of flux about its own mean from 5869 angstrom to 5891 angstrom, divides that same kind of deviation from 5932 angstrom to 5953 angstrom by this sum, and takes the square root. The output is 0.10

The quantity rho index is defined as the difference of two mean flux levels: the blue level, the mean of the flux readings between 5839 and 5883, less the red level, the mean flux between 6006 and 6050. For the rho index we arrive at -0.18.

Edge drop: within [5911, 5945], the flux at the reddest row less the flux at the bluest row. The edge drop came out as -0.1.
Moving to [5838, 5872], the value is -0.4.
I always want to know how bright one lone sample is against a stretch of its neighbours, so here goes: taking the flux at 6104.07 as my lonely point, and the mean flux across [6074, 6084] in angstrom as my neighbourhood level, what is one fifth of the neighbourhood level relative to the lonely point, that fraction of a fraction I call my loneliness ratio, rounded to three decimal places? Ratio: 0.191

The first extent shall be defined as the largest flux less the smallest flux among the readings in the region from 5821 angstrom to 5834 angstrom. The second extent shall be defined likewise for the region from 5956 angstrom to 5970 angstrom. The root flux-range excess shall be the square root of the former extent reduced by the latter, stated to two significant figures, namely 0.38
